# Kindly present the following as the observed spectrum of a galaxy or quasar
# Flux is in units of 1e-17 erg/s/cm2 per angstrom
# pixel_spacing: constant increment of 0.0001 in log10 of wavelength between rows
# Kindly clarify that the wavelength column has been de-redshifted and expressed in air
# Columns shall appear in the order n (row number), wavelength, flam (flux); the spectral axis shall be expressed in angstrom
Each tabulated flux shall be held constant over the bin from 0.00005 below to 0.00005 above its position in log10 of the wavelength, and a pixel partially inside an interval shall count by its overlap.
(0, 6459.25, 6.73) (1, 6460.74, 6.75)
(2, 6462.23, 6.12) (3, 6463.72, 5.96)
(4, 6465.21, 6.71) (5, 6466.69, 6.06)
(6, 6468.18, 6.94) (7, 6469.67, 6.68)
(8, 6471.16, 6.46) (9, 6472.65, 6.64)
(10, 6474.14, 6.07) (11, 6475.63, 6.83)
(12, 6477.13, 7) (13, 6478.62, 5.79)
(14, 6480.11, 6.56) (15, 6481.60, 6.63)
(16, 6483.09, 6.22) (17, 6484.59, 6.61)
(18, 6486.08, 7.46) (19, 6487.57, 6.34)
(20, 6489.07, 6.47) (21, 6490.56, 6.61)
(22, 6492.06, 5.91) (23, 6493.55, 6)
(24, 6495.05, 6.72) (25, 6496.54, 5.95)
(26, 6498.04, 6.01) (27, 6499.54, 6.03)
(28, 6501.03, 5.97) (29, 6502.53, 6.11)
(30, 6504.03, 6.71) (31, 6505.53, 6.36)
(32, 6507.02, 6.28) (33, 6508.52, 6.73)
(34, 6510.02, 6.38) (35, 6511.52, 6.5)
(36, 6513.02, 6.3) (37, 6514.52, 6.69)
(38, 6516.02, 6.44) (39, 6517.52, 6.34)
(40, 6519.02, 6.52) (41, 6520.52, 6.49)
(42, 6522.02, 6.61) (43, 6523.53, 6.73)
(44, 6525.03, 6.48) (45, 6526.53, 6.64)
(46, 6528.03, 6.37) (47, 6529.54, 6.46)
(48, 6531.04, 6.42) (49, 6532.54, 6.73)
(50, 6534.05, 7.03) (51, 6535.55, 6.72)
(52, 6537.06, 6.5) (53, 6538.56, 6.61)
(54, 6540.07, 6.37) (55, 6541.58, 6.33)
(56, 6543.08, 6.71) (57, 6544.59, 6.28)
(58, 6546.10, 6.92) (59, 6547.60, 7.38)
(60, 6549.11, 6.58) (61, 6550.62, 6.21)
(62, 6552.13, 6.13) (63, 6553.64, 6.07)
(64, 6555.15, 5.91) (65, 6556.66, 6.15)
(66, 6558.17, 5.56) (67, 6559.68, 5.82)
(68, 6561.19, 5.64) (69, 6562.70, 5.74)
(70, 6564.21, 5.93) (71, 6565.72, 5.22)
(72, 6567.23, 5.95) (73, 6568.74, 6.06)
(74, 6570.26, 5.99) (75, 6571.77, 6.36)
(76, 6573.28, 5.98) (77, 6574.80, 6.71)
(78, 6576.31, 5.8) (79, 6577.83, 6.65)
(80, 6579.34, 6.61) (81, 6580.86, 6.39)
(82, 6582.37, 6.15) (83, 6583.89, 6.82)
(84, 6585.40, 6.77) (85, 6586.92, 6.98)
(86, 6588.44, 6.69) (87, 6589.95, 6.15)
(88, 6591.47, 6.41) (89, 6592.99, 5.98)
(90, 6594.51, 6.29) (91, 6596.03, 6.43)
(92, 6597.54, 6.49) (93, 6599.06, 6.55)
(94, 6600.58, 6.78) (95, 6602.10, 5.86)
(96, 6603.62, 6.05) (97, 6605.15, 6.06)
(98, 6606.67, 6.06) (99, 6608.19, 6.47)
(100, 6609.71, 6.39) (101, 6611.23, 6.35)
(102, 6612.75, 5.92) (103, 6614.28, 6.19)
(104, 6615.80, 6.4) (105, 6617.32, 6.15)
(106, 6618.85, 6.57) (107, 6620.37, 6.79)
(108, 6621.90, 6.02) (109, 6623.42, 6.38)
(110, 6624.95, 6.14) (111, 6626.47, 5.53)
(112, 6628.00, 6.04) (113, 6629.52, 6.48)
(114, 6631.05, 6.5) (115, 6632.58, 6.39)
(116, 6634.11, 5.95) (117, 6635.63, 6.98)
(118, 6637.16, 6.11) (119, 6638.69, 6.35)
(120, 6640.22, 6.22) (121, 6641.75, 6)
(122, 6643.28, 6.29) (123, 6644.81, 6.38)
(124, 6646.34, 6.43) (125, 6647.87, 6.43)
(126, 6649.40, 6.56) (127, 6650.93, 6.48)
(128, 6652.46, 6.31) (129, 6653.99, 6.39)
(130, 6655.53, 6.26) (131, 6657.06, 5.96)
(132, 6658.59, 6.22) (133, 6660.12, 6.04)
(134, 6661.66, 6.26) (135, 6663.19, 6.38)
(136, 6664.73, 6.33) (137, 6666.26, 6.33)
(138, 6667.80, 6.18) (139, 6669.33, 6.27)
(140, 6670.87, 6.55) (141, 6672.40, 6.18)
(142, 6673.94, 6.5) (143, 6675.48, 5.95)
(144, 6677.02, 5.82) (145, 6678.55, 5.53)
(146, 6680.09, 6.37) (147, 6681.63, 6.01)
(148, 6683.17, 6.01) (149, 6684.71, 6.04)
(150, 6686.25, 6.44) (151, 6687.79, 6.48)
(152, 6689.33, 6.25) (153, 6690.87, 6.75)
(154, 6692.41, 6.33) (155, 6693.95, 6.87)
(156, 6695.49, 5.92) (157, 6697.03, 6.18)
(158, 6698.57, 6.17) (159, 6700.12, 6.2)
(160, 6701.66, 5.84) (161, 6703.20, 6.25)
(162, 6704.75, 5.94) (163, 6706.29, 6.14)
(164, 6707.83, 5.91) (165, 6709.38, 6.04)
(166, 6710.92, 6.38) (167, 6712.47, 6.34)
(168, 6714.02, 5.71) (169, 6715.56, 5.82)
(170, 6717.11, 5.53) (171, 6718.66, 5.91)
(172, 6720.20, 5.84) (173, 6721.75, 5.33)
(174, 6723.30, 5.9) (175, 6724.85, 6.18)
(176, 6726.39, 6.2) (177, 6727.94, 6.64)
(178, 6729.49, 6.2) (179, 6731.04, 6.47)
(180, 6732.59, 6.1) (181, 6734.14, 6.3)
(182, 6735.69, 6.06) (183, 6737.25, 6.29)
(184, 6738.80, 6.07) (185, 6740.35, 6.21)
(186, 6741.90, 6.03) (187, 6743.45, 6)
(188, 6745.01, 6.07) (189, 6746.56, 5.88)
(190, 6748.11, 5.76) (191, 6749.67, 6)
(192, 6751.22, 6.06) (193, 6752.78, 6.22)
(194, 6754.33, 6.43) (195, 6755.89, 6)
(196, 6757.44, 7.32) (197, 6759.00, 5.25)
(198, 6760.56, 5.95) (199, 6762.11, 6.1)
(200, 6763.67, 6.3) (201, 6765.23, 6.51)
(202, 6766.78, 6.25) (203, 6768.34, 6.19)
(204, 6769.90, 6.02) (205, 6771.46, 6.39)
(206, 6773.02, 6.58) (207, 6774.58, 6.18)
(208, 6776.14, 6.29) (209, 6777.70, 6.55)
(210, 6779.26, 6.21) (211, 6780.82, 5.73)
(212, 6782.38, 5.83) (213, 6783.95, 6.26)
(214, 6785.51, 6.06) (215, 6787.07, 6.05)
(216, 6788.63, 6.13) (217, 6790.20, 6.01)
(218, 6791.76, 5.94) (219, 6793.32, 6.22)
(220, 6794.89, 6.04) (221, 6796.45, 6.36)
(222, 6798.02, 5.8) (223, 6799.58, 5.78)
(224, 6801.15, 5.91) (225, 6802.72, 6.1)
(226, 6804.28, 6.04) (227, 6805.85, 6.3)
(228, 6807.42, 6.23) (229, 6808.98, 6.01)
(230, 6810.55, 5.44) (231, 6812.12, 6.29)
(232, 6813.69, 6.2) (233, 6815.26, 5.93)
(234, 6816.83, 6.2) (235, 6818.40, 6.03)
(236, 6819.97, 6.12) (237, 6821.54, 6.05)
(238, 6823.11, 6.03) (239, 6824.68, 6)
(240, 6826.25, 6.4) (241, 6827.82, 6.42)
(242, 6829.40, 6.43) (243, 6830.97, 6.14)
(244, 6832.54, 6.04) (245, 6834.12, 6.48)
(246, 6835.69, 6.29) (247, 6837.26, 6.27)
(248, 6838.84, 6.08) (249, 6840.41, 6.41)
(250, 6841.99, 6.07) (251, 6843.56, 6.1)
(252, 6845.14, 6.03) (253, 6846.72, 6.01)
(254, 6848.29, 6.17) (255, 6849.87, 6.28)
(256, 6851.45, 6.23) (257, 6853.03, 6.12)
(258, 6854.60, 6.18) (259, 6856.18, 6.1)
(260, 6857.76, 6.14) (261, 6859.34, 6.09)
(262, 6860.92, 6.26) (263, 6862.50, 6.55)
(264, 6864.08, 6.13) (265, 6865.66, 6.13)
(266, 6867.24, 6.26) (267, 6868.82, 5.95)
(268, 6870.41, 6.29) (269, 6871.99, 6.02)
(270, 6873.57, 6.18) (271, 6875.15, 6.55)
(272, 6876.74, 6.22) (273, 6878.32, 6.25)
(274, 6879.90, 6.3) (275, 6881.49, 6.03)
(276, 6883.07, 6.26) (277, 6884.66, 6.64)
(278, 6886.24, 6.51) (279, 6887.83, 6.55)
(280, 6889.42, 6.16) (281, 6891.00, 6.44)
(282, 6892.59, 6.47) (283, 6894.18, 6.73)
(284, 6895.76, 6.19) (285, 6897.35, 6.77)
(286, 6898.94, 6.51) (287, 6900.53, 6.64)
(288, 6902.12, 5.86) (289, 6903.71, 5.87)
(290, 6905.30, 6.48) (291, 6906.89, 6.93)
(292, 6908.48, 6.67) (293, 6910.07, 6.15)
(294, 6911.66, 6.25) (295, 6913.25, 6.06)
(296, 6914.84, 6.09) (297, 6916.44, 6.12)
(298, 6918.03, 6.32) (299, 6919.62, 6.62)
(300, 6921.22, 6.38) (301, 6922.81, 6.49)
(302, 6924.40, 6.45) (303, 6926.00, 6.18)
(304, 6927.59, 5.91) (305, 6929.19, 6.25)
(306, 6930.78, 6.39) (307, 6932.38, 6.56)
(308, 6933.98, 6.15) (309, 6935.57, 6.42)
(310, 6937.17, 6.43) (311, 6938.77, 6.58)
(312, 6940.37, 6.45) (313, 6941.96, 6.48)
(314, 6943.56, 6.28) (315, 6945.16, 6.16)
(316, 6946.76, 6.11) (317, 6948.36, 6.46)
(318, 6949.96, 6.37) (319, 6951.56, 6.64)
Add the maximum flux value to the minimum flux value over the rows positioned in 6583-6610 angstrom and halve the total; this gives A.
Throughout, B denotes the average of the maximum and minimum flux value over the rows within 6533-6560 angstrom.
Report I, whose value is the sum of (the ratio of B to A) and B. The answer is 7.48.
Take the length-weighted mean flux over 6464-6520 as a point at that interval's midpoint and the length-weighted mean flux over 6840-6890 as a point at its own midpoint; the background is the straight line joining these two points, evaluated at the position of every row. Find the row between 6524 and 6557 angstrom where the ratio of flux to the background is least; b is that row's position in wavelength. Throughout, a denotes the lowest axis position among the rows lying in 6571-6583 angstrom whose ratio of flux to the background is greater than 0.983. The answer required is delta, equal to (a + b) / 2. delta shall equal 6563.5 angstrom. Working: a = 6571.77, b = 6555.15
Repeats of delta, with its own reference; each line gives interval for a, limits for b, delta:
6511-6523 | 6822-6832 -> 6668.1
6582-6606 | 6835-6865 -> 6715.3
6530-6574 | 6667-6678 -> 6604.0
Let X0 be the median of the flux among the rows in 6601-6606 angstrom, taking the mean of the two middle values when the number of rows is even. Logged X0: 6.05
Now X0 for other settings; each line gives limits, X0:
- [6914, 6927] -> 6.35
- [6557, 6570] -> 5.78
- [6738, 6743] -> 6.07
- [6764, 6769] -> 6.25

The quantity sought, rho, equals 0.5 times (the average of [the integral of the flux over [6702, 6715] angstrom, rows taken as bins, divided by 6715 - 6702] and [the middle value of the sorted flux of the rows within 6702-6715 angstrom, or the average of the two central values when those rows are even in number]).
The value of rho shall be 3.04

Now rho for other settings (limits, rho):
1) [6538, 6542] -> 3.20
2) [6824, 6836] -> 3.16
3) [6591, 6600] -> 3.20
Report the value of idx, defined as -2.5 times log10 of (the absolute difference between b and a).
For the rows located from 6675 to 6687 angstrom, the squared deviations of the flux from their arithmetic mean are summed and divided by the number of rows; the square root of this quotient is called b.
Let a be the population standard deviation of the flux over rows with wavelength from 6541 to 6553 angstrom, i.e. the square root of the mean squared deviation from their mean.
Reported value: 2.2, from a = 0.40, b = 0.27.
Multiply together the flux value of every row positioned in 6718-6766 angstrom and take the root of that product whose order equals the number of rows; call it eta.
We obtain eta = 6.10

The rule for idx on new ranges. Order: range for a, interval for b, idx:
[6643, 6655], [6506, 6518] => 2.8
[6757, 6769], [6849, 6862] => 0.8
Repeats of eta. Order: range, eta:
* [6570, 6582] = 6.30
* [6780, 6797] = 6.05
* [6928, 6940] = 6.40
